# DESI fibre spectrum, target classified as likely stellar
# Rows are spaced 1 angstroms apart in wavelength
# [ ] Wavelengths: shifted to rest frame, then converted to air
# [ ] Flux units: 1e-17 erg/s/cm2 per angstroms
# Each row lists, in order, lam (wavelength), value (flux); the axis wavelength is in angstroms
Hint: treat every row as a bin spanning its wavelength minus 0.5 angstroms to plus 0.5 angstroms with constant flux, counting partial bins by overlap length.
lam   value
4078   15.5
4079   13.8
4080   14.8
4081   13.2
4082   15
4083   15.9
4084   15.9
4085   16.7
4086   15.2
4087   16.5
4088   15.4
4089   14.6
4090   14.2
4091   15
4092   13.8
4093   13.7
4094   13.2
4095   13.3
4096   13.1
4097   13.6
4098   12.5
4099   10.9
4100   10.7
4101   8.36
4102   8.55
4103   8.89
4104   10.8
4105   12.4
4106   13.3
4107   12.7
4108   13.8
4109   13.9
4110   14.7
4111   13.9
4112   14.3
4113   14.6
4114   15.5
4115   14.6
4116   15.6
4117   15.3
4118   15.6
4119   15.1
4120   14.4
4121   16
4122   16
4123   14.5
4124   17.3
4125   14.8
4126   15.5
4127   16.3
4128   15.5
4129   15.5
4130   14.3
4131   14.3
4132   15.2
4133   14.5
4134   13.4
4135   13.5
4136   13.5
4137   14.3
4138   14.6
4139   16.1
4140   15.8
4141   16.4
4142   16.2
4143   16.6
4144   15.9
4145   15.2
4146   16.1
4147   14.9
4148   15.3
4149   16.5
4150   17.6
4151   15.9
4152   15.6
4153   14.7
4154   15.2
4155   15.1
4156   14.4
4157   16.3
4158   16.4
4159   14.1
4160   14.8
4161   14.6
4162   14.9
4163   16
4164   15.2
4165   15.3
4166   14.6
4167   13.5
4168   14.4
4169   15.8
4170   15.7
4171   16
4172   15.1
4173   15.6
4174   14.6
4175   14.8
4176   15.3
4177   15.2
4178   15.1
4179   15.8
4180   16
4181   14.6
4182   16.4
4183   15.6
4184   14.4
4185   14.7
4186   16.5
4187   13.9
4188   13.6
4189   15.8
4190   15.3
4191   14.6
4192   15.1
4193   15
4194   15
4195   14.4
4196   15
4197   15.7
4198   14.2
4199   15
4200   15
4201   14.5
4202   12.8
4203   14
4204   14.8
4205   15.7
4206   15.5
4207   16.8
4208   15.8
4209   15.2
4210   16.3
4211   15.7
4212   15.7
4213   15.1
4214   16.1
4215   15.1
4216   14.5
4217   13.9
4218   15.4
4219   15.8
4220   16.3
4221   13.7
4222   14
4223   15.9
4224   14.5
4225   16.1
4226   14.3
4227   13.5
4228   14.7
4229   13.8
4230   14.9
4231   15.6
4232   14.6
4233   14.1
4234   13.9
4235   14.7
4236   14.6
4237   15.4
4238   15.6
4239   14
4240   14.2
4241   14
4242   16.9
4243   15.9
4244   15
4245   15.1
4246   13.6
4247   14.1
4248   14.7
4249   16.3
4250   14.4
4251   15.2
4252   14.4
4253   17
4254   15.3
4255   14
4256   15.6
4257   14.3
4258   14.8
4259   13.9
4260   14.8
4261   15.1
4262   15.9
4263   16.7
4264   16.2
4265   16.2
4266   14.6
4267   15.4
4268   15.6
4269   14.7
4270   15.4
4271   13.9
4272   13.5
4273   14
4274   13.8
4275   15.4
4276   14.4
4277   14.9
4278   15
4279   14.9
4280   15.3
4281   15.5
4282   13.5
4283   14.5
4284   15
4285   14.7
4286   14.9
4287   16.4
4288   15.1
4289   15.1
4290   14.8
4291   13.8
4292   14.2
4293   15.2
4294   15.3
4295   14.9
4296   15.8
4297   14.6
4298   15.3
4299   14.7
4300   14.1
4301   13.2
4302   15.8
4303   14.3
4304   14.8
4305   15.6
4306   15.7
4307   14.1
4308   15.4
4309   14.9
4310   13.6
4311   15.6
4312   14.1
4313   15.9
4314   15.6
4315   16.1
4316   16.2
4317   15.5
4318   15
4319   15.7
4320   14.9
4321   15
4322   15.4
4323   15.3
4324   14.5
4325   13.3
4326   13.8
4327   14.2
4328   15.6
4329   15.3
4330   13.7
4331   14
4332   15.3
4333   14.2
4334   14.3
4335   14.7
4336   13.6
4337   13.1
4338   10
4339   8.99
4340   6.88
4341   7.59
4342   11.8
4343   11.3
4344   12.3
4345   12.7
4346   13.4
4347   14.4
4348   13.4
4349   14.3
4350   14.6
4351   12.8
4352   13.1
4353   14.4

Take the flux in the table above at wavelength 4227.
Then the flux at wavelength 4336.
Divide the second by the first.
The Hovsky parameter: 1.01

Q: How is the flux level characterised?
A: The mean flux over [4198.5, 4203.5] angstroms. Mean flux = 14.3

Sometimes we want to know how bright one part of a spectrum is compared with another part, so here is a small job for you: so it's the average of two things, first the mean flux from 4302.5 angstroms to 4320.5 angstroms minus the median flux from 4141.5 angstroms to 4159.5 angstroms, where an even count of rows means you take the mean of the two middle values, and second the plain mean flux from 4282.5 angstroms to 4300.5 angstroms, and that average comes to 7.2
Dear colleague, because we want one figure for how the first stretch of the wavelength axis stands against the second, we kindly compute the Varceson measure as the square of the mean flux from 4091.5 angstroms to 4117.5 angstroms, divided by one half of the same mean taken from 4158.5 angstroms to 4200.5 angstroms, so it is 22.2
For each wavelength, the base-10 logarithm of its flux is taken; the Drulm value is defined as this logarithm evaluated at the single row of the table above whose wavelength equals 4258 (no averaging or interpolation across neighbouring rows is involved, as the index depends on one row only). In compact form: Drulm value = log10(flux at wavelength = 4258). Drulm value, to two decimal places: 1.17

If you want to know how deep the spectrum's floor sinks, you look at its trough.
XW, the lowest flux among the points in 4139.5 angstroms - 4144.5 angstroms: 15.8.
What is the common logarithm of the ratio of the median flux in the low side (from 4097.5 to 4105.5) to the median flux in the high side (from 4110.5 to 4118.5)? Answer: -0.14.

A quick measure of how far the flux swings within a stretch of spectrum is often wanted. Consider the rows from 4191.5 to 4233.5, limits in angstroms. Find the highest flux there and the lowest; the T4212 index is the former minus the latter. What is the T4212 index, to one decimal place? 4.0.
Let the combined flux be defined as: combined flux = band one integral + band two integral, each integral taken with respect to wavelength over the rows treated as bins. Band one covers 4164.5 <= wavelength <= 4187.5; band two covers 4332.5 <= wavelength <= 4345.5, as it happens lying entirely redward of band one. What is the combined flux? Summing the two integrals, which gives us 500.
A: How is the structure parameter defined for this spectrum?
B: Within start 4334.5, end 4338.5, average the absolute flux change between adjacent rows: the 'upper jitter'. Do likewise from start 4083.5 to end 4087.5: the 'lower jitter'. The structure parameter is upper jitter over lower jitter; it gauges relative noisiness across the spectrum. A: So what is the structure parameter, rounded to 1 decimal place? 1.3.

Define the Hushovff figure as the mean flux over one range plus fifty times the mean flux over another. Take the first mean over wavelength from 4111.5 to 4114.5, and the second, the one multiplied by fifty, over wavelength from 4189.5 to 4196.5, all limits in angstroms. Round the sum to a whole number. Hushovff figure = 761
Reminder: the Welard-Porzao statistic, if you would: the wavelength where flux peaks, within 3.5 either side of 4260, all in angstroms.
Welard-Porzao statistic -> 4263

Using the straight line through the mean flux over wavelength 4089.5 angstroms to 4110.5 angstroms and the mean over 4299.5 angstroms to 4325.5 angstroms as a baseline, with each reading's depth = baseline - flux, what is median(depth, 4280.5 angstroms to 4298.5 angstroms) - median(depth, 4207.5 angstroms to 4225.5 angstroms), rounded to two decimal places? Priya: 1.44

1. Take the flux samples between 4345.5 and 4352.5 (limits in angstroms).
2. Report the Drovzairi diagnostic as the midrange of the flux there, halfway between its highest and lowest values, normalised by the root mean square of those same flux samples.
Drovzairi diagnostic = 1.00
